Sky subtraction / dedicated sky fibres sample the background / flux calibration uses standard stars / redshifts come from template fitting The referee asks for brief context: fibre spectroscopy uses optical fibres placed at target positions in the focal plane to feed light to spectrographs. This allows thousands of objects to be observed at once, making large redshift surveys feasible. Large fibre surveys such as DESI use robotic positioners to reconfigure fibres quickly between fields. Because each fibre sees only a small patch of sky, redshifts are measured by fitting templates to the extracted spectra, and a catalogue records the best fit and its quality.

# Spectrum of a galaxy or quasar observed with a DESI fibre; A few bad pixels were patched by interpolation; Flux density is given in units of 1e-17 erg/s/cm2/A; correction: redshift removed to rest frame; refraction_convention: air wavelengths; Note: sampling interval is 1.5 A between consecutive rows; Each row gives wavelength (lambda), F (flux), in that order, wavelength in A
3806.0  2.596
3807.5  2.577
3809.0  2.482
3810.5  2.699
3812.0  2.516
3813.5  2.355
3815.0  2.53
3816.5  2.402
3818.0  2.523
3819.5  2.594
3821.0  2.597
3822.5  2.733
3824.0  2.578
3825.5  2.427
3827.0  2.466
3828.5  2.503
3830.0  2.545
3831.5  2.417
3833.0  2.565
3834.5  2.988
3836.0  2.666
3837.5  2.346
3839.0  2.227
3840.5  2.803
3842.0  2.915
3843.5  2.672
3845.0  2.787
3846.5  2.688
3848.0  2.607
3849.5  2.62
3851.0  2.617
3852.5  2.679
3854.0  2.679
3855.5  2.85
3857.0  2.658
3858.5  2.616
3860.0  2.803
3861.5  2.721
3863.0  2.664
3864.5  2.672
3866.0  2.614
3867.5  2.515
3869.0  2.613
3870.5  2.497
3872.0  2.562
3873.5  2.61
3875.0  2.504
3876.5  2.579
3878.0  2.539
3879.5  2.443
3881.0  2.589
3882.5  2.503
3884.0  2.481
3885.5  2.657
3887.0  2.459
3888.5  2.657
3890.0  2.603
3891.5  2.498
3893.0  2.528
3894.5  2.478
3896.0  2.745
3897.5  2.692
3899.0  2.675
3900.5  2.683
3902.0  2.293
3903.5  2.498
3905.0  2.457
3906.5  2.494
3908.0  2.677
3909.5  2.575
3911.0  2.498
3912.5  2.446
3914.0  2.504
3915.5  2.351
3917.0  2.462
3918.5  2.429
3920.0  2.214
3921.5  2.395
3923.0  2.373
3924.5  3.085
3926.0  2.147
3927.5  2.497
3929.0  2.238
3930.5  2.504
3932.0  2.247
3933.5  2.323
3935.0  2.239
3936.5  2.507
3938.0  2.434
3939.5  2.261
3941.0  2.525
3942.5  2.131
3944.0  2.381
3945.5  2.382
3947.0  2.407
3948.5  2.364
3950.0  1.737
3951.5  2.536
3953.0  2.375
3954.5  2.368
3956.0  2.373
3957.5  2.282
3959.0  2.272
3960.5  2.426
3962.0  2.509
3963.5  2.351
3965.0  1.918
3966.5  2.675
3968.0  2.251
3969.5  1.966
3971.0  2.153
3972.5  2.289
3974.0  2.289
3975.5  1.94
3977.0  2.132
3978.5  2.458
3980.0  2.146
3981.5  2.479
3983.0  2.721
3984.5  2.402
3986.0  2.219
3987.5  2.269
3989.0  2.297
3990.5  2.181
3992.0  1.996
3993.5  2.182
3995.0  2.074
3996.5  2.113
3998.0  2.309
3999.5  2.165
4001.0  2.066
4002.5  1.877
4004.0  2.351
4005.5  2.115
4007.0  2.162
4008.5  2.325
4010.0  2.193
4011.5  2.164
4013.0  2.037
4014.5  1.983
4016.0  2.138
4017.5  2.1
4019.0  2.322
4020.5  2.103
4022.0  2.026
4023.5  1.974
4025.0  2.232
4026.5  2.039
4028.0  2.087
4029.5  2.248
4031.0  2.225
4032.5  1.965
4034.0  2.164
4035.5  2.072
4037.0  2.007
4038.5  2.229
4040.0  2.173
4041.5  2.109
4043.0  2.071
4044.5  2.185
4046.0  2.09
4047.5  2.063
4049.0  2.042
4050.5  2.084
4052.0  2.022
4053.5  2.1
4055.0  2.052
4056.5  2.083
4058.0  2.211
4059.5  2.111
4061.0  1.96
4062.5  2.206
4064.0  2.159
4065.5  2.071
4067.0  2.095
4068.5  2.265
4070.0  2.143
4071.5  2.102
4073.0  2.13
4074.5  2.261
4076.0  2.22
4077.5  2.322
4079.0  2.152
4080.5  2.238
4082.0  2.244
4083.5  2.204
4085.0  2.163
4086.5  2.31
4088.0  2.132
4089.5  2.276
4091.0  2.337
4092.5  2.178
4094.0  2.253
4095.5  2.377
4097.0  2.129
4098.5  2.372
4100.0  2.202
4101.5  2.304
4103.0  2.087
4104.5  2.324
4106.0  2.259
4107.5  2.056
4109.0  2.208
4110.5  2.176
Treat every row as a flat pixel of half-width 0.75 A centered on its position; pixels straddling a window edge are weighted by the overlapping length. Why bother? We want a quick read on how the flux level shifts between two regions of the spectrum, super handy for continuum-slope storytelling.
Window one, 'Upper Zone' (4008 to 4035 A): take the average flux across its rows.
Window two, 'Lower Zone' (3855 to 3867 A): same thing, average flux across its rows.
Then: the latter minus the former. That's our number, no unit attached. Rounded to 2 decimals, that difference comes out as 0.57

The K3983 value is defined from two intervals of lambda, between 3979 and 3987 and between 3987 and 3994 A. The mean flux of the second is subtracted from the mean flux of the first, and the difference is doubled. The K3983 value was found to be 0.42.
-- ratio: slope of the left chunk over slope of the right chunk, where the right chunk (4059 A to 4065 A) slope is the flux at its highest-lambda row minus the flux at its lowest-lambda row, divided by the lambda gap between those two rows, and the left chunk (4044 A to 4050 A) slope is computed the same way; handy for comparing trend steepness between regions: -3.0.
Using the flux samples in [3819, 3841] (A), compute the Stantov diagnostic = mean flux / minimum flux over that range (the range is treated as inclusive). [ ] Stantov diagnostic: 1.15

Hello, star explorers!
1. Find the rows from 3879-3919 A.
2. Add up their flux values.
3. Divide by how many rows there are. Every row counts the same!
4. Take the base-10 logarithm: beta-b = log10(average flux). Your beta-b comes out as 0.404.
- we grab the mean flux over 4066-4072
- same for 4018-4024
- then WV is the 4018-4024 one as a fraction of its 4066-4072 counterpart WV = 0.98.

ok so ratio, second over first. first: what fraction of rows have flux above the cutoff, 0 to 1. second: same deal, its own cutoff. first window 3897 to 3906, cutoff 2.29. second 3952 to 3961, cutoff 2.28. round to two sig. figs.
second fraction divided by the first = 0.83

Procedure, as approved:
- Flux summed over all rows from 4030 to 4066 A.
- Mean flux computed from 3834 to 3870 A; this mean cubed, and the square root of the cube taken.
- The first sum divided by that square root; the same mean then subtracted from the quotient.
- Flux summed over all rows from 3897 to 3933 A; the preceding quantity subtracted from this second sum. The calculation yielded 50.5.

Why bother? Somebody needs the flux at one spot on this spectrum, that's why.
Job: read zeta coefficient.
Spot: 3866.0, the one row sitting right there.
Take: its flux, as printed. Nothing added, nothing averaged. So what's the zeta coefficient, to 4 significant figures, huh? 2.614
